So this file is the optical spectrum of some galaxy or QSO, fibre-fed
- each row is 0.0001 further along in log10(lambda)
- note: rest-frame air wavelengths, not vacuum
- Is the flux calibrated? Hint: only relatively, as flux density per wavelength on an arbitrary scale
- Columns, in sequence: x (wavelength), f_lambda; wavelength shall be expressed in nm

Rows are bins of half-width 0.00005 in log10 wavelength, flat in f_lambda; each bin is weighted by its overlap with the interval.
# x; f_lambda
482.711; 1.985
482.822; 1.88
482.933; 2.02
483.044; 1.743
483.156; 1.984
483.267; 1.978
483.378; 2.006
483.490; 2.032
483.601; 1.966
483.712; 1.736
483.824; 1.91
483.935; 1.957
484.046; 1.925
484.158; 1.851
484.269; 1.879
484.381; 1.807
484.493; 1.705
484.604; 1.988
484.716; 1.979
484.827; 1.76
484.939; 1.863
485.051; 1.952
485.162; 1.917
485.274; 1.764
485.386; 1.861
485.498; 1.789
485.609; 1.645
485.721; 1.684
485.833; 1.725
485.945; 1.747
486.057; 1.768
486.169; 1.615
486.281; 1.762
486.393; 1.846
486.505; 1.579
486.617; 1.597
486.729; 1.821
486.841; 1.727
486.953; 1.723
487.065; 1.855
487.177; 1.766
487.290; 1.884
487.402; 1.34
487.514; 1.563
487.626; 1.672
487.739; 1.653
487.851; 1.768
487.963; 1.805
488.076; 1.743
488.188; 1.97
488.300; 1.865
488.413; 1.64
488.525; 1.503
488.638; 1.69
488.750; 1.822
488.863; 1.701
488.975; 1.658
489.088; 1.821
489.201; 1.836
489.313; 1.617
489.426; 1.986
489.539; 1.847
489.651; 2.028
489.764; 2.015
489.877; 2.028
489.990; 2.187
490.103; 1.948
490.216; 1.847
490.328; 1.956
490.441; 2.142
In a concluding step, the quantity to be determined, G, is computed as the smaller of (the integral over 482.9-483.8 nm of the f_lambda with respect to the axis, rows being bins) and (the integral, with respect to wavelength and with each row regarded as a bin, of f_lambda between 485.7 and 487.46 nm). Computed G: 1.7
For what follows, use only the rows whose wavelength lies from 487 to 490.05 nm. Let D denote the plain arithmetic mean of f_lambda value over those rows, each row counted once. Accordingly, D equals 1.79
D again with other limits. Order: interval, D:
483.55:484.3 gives 1.89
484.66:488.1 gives 1.75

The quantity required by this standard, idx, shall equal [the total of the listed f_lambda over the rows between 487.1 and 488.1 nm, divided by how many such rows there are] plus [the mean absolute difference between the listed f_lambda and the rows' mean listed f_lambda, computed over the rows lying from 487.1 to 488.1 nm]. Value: 1.80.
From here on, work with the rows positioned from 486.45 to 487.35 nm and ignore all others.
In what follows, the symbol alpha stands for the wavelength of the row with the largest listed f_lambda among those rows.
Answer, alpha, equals 487.290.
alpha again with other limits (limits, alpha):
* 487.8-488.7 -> 488.188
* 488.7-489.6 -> 489.426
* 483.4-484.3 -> 483.490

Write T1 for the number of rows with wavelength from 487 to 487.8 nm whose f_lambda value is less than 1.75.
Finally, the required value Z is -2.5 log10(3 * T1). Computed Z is -2.7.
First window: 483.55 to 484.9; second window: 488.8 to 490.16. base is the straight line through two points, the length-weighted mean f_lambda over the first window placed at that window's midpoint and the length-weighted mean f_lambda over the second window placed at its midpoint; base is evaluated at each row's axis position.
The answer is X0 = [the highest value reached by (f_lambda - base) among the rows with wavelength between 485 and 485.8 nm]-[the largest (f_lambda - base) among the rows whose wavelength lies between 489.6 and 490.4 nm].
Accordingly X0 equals -0.22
